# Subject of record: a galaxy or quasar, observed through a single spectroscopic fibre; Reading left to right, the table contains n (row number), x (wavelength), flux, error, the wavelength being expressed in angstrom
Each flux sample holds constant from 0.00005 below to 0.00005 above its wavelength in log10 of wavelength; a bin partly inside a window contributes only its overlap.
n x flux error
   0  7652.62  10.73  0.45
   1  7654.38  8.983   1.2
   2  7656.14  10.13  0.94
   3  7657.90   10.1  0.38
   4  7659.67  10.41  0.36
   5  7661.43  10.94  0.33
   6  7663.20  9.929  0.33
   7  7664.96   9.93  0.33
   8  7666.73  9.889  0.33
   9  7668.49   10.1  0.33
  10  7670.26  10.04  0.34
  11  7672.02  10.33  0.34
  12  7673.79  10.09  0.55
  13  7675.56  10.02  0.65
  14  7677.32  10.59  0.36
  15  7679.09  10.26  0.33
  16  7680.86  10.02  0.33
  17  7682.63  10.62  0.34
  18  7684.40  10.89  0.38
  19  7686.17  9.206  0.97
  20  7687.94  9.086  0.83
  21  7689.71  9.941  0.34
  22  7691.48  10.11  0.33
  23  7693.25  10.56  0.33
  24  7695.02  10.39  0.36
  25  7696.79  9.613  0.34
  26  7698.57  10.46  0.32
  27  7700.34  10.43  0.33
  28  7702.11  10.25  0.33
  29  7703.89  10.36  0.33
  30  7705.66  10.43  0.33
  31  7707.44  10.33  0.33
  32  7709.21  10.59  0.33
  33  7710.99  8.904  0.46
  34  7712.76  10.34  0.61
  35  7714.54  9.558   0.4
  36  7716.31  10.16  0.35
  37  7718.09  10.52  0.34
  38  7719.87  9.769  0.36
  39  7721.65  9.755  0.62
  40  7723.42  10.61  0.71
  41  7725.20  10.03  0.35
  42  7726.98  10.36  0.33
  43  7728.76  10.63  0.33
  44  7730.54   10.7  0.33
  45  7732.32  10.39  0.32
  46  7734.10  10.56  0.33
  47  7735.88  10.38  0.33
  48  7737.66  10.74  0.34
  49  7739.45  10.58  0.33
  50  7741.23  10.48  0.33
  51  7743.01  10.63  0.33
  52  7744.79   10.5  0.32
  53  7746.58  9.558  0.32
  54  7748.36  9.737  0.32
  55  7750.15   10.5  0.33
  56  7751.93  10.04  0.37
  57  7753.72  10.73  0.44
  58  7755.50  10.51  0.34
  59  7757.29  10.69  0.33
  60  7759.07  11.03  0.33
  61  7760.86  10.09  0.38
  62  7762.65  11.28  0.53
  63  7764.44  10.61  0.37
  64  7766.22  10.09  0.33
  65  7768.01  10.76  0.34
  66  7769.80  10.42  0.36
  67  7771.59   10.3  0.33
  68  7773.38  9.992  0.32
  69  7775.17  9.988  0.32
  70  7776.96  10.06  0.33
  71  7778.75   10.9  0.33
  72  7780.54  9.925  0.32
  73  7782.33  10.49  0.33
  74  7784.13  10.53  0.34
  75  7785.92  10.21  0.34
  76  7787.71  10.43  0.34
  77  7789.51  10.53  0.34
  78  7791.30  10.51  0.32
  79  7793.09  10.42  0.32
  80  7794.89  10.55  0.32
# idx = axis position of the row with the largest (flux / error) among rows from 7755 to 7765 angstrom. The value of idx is 7759.07 angstrom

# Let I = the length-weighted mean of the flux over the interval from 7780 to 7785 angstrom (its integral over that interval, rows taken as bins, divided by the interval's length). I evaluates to 10.3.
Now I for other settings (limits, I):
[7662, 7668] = 10.0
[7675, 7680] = 10.3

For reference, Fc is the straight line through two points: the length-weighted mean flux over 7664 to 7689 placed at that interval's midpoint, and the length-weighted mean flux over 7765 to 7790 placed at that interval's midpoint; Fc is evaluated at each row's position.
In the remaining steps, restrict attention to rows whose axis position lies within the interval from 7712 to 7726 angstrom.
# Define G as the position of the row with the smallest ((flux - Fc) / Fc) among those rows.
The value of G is 7714.54 angstrom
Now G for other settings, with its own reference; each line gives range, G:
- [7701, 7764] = 7710.99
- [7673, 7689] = 7687.94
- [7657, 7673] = 7666.73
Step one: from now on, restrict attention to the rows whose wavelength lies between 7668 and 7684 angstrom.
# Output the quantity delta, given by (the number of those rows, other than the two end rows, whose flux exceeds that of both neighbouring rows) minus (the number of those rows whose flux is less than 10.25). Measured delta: -3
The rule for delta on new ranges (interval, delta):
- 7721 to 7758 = 2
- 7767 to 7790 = -3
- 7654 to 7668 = -3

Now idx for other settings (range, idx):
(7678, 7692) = 7682.63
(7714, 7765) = 7759.07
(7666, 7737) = 7698.57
